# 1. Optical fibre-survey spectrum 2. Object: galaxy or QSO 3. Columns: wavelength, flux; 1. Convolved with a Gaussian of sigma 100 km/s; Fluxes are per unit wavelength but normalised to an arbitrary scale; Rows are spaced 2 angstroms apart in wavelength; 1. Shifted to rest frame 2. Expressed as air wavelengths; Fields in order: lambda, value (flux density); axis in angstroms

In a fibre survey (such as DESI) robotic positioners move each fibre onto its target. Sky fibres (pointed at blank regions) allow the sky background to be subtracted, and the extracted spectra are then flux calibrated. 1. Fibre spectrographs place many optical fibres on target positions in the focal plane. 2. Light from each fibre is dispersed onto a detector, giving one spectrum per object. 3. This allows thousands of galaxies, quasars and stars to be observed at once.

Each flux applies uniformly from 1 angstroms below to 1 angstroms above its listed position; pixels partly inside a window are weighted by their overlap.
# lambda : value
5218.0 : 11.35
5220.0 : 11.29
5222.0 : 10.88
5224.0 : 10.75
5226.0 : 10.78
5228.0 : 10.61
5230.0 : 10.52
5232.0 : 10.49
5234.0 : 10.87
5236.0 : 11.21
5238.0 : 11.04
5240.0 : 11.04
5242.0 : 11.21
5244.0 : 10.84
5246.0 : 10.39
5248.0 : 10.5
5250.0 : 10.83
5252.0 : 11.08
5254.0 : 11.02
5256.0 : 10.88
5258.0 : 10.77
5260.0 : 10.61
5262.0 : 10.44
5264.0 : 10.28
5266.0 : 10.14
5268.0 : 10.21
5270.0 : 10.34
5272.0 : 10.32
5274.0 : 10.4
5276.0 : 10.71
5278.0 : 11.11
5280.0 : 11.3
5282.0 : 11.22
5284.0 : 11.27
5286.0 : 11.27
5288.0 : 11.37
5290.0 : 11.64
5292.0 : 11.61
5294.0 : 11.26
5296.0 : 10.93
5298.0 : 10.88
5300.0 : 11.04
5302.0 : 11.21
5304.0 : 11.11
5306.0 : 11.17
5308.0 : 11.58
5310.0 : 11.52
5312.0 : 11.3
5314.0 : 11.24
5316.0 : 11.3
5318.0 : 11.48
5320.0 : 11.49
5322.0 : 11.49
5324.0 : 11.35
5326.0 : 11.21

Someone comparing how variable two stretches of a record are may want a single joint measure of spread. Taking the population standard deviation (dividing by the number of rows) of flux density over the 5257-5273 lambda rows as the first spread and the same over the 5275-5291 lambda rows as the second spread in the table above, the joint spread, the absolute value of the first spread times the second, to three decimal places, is 0.048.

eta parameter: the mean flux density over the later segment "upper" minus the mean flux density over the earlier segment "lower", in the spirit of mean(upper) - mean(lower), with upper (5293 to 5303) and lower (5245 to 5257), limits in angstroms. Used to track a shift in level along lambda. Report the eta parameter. 0.3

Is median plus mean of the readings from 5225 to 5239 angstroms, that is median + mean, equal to 21.6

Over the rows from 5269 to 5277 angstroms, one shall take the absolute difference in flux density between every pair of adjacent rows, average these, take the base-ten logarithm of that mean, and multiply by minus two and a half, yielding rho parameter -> 2.2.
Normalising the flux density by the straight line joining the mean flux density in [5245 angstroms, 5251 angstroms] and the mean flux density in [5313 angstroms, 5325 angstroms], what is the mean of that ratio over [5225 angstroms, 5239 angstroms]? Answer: 1.04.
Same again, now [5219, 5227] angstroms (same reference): 1.06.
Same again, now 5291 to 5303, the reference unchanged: 1.00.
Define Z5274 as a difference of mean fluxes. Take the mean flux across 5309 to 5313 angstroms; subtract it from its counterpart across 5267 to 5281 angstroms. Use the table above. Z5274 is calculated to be -0.78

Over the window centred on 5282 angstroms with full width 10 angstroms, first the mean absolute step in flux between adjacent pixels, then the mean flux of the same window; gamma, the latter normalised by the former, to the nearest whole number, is 140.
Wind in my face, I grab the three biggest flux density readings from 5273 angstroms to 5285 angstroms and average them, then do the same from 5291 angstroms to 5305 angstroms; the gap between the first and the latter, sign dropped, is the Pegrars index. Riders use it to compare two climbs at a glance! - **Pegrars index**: 0.10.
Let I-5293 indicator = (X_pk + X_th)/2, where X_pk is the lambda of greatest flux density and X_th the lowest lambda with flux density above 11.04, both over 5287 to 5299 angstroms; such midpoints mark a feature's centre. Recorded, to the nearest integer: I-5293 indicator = 5289 angstroms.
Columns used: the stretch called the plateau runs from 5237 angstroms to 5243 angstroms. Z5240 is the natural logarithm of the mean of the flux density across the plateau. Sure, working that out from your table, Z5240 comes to 2.41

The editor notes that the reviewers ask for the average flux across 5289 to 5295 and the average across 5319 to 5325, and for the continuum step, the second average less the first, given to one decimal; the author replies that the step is -0.1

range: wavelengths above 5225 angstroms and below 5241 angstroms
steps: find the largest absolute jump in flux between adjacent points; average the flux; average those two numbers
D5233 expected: 5.6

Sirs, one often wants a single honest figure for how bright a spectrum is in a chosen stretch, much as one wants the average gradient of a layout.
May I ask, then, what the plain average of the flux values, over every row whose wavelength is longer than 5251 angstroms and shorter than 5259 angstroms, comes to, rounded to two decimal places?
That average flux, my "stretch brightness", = 10.94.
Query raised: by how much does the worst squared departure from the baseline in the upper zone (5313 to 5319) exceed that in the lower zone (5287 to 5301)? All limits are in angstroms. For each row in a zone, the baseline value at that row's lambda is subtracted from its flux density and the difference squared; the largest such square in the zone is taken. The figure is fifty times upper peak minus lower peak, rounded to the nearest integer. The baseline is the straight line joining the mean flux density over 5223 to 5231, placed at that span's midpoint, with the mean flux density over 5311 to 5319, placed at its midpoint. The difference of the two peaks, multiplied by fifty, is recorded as -12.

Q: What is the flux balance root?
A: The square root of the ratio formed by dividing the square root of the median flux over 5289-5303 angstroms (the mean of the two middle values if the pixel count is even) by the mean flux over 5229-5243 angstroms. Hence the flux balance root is 0.554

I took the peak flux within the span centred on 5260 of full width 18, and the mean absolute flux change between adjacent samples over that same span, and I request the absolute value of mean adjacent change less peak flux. 11.0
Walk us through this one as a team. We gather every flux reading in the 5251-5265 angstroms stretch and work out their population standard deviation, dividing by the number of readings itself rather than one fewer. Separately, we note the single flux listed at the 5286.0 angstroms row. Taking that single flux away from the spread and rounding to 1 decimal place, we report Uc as -11.0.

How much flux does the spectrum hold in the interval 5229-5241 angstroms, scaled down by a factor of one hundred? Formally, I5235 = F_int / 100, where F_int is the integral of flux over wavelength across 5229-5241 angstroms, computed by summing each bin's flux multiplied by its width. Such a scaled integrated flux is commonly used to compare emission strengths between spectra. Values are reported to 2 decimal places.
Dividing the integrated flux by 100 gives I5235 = 1.30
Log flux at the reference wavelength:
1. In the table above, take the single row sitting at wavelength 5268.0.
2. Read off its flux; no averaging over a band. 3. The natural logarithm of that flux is 2.32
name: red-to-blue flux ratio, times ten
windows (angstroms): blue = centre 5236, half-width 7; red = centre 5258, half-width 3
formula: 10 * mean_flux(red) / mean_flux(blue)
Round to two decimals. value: 9.86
